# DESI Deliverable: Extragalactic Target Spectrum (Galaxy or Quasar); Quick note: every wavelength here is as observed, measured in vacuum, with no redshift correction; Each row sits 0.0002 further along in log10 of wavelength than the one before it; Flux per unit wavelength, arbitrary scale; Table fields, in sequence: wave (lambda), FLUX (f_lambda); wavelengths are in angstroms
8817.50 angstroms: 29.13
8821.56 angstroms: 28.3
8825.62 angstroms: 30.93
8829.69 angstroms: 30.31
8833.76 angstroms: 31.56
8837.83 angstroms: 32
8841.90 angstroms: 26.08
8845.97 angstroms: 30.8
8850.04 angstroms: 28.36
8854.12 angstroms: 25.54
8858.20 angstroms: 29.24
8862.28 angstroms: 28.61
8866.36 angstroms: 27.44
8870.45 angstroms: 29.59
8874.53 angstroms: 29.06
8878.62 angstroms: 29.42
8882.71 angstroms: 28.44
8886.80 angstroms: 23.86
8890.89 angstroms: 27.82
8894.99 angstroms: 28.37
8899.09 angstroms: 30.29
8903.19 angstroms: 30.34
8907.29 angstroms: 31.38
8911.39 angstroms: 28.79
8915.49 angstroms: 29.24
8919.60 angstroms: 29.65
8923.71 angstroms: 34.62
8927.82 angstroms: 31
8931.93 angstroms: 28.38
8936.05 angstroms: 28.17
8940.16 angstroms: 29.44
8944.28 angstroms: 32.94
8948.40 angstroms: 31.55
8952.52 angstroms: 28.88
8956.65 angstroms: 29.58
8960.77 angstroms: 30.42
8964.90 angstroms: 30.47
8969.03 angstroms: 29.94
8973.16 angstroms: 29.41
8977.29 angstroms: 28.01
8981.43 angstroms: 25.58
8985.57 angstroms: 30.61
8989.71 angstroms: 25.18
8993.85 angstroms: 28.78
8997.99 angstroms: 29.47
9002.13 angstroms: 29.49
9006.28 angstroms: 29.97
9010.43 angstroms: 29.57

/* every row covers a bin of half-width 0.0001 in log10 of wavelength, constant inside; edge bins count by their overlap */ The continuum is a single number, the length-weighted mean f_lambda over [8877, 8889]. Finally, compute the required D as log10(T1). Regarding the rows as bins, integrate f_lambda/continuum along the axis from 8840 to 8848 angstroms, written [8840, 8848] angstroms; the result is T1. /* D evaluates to 0.92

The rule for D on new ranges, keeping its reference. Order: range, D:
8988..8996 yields 0.90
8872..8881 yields 0.99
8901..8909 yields 0.96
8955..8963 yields 0.95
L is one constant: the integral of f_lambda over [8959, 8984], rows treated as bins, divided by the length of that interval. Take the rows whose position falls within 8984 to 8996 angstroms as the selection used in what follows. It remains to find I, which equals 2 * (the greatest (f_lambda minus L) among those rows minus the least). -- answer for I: 10.9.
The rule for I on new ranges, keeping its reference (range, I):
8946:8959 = 5.3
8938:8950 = 7.0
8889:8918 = 7.1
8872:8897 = 11.1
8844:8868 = 10.5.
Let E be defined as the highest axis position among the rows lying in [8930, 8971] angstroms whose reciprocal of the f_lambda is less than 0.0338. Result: 8969.03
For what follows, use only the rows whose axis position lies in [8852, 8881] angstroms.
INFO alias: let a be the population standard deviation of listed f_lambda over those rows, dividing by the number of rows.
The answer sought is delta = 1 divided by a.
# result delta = 0.7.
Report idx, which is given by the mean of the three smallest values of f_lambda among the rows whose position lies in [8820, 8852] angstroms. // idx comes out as 27.6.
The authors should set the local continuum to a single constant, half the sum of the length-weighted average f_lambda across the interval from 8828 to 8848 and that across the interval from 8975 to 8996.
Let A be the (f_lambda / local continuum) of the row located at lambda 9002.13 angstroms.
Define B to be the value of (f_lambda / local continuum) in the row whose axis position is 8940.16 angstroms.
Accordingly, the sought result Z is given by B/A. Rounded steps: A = 1.02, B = 1.02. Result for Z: 1.00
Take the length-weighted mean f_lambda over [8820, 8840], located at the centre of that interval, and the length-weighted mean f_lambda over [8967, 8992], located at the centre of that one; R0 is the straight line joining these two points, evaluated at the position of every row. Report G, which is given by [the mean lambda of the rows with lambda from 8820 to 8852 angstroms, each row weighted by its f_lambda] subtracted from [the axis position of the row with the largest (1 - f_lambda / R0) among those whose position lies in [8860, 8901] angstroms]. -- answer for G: 51.1 angstroms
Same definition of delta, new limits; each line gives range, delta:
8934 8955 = 0.6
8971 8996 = 0.5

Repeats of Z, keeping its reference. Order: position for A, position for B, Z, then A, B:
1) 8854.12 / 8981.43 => 1.00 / 0.88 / 0.89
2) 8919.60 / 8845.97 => 1.04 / 1.03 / 1.07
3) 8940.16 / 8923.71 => 1.18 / 1.02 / 1.20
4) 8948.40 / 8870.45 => 0.94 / 1.09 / 1.02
